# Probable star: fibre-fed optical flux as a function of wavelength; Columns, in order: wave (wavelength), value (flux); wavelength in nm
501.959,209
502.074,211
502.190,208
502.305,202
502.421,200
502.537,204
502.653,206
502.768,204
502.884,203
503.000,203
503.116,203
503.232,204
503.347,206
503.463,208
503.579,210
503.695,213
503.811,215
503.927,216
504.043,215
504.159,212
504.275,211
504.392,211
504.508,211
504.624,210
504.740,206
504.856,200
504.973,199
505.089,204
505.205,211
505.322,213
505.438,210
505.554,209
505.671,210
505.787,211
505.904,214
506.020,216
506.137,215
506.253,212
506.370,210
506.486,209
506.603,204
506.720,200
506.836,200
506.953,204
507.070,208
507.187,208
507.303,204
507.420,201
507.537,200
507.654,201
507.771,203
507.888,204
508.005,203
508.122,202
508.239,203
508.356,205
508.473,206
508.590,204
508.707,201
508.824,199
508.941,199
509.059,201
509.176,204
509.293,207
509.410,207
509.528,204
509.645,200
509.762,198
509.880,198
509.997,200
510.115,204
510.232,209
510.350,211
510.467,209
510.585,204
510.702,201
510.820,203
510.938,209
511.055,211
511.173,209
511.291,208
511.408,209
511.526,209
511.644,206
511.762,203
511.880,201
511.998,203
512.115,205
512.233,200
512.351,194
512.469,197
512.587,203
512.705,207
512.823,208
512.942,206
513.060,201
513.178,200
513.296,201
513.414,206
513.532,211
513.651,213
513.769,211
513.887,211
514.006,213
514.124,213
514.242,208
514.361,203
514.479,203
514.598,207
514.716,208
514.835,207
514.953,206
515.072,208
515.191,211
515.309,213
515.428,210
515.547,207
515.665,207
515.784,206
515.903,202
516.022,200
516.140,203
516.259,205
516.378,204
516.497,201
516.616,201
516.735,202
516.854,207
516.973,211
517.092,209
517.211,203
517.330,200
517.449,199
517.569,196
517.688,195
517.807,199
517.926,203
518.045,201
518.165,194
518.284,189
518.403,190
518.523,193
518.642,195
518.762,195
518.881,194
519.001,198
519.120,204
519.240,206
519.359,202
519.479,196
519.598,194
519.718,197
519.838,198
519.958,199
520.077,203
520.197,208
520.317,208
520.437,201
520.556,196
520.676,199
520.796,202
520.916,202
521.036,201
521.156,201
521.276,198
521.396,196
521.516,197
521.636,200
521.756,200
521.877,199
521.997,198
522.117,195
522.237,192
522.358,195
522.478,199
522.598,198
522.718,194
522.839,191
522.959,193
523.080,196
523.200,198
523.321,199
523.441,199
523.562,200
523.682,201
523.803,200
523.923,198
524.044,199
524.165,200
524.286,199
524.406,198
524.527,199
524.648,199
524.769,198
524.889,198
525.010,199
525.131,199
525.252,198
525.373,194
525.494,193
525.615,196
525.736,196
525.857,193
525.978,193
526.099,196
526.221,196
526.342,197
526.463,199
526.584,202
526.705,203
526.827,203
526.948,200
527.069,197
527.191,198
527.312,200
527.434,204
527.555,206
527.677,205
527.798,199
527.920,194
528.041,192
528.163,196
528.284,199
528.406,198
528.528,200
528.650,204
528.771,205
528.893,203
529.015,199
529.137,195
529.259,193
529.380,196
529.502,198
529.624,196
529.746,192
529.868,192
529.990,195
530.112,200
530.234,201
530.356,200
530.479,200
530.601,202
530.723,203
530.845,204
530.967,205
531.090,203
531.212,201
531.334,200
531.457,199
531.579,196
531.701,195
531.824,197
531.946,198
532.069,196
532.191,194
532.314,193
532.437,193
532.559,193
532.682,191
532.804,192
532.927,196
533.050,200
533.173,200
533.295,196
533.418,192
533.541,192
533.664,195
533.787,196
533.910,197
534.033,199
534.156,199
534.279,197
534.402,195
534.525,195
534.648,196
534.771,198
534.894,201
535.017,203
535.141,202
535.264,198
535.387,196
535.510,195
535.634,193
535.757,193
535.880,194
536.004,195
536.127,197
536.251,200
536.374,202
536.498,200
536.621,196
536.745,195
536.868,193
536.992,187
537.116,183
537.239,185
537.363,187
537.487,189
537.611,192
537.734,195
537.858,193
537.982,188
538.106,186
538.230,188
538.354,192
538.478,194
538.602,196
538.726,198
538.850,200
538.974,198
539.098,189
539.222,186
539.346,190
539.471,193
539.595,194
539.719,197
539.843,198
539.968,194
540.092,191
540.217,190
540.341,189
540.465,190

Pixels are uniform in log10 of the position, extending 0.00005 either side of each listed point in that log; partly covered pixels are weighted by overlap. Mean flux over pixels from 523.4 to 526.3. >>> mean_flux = 198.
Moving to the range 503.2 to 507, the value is 209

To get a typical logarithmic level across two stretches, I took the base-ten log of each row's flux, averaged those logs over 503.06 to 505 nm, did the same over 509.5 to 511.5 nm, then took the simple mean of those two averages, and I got 2.32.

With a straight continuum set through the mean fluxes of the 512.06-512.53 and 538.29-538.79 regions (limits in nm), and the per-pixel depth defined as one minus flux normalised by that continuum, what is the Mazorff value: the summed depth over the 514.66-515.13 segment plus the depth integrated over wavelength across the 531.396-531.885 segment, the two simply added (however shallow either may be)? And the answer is -0.18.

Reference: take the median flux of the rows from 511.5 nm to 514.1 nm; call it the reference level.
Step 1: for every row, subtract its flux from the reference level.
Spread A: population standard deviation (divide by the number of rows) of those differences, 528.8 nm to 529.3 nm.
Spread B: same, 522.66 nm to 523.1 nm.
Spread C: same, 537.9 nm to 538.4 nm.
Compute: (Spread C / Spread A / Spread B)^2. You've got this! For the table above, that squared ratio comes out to 0.10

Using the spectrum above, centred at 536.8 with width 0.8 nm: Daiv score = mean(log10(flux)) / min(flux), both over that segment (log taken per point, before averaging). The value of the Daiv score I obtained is 0.0125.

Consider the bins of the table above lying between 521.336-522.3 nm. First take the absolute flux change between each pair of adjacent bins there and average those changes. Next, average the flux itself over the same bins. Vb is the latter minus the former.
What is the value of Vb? 195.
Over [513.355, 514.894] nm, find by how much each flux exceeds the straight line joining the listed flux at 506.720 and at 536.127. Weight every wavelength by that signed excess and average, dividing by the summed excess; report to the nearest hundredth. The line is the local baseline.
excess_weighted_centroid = 514.05 nm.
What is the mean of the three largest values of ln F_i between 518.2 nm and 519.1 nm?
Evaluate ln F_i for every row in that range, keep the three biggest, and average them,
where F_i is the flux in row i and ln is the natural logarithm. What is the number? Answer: 5.28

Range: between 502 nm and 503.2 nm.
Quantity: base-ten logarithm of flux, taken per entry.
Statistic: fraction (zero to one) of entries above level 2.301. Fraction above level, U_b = 1.00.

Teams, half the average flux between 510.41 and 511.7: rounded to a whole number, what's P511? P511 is 104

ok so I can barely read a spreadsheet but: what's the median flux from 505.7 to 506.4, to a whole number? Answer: 213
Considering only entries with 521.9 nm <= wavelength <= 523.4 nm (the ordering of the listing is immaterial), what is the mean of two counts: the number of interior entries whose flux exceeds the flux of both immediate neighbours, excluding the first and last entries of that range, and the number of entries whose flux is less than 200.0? 6.5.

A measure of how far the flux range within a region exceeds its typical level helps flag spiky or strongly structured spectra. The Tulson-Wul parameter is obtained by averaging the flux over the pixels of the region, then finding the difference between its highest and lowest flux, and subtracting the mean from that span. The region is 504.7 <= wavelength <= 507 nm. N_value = -191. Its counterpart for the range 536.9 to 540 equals -175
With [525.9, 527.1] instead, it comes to -189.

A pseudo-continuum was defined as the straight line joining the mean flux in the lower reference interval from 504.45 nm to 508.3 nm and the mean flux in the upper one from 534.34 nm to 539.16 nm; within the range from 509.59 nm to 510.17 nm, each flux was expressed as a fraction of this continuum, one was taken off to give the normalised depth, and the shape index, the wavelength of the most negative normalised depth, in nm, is 509.762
